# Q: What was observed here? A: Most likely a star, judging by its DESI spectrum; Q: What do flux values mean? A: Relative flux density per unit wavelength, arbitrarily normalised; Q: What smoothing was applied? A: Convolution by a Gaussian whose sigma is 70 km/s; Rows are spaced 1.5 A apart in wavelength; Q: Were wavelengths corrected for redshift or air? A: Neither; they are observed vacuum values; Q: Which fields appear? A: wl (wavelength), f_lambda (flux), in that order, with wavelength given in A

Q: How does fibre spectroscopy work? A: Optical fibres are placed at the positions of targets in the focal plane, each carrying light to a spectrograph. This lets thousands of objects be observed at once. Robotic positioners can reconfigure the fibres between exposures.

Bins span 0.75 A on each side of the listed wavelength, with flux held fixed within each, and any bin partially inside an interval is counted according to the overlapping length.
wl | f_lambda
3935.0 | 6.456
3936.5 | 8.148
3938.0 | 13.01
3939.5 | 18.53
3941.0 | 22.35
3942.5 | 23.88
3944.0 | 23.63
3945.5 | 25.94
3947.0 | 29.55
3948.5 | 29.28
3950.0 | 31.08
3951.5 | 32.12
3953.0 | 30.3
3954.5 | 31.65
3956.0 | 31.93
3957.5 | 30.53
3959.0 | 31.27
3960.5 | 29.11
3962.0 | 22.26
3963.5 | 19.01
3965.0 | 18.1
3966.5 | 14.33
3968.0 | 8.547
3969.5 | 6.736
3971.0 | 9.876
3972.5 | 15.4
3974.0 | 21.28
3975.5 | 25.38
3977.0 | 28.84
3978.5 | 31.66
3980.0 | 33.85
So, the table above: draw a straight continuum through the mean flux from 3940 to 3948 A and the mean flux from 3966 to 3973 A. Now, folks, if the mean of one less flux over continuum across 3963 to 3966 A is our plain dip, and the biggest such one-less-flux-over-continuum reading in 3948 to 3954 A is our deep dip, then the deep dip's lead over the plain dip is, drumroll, 0.04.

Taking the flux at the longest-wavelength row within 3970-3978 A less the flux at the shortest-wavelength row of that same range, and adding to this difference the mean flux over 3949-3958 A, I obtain 50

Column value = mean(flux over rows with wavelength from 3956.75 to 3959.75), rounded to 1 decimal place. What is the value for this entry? 30.9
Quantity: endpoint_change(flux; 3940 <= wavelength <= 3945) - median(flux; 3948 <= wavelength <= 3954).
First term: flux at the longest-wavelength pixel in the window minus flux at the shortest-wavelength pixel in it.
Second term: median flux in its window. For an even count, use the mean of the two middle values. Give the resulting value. -29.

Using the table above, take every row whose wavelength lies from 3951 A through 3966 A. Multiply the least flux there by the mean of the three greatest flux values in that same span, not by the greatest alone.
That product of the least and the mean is 577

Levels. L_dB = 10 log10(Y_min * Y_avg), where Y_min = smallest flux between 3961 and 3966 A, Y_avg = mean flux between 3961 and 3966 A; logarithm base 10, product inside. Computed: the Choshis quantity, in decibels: 26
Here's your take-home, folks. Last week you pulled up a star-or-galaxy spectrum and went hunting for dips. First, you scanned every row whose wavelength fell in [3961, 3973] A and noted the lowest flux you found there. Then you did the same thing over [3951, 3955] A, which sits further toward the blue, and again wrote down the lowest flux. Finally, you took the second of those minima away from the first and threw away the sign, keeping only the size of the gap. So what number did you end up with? 24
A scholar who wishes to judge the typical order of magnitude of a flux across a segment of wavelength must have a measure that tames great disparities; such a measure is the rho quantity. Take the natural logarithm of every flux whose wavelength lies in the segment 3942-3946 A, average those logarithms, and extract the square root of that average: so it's 1.79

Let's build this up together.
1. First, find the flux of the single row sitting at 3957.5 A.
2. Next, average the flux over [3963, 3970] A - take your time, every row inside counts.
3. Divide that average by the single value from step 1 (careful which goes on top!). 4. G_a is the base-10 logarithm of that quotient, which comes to -0.36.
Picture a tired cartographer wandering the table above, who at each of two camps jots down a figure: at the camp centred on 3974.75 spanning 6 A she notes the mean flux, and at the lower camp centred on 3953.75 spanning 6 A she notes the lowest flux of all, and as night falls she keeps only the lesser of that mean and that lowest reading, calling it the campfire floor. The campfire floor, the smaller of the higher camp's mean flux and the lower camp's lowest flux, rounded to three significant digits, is 22.7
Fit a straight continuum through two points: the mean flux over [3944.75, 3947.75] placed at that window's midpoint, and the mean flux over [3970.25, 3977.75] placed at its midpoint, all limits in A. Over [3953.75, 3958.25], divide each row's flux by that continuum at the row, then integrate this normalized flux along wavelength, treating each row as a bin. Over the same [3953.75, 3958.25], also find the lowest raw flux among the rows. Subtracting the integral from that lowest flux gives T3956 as 25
